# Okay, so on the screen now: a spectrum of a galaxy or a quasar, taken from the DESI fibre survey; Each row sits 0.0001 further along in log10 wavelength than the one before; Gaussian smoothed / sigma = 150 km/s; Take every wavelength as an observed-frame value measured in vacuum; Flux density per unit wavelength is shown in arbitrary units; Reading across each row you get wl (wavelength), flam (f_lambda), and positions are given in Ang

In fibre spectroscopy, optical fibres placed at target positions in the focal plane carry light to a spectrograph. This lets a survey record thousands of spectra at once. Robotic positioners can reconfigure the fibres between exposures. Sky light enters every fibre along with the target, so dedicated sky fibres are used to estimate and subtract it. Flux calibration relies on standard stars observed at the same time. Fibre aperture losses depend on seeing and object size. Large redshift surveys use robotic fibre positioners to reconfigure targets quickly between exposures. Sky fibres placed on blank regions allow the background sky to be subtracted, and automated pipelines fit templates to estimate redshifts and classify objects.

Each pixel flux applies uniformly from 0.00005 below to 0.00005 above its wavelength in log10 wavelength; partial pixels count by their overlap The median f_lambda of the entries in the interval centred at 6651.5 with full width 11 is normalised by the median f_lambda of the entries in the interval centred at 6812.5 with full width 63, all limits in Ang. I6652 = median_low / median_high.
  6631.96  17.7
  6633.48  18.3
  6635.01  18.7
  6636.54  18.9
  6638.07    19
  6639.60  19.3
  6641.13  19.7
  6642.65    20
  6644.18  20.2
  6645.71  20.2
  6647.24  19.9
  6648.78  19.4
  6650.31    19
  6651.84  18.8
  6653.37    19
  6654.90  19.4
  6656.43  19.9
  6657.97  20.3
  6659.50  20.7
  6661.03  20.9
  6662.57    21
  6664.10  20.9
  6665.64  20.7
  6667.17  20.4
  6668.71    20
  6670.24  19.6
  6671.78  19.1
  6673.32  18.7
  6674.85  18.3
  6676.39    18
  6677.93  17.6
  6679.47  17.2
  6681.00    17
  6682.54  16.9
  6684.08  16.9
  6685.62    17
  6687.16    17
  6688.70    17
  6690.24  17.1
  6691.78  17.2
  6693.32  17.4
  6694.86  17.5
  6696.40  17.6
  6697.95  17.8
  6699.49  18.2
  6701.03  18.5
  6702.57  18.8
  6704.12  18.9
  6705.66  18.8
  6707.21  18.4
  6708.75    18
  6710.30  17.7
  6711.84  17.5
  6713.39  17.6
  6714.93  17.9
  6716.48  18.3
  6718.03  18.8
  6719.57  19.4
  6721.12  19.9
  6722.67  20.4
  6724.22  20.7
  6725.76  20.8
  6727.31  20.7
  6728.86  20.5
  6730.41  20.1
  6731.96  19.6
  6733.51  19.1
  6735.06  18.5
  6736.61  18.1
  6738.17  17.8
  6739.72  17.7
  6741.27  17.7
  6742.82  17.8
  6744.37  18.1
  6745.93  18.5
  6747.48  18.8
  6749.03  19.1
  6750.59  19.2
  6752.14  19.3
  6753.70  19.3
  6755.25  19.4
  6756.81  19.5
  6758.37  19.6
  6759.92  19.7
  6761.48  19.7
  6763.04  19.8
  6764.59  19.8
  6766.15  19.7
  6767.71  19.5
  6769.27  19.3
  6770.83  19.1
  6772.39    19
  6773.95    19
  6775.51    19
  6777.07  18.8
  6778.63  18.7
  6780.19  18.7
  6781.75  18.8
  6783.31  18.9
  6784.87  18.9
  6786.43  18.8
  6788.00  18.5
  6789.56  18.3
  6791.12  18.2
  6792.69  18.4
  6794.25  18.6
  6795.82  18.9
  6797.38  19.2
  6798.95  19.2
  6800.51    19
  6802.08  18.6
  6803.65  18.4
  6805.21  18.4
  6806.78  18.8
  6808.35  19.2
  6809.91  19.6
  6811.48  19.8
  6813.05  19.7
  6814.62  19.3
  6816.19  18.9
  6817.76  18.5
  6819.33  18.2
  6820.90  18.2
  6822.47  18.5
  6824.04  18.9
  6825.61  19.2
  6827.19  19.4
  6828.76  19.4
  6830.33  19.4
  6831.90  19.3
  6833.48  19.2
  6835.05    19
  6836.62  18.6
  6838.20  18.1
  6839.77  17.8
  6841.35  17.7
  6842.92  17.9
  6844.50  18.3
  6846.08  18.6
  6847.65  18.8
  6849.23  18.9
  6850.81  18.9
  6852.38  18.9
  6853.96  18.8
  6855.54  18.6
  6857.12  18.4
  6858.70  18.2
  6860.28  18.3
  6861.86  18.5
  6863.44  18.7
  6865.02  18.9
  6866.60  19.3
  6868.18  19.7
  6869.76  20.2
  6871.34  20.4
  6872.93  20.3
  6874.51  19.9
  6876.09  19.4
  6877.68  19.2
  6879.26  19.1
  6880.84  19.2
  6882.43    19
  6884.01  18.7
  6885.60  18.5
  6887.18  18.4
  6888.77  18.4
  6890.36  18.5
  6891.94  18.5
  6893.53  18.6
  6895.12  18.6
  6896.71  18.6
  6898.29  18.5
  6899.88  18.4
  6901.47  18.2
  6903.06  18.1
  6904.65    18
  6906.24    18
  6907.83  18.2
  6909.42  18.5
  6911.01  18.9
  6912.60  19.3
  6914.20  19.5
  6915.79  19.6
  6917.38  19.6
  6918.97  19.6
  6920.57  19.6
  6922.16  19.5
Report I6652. 1.03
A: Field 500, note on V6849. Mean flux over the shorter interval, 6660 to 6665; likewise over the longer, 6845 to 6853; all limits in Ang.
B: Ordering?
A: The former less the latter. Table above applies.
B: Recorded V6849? 2.1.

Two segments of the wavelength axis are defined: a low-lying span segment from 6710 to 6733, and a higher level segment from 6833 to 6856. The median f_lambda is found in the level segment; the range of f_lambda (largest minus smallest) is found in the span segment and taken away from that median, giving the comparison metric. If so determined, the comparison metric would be 15.3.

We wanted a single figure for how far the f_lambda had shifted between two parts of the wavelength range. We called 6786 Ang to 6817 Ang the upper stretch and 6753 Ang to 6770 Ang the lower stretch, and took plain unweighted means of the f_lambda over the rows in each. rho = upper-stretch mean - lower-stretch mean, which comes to -0.7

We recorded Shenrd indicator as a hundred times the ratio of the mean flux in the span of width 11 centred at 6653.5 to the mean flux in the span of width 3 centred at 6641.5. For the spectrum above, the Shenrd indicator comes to 98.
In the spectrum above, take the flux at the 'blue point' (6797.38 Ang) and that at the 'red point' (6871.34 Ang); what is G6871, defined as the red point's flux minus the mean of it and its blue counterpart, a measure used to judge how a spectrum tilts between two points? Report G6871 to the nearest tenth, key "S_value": 0.6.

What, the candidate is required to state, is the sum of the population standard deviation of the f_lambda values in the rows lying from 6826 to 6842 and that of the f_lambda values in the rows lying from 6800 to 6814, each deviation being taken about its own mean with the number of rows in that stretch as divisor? 1.17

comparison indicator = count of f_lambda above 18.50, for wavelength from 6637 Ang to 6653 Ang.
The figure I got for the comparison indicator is 10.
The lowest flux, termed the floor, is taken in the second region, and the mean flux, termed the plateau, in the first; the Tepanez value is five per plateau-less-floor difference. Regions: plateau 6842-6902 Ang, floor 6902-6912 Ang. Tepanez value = 6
